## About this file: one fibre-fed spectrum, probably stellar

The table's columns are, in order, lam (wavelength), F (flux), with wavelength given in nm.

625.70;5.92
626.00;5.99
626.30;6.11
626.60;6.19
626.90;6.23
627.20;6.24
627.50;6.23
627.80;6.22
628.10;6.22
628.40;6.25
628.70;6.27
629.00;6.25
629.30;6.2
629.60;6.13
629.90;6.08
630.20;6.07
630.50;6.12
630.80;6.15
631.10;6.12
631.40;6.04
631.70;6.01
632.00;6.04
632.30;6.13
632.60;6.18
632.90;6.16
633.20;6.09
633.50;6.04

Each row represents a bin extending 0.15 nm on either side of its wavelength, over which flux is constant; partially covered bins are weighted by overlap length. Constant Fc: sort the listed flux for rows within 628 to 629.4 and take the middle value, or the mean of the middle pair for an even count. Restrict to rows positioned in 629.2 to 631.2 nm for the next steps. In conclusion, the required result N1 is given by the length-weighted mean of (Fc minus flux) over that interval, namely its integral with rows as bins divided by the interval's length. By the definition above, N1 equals 0.13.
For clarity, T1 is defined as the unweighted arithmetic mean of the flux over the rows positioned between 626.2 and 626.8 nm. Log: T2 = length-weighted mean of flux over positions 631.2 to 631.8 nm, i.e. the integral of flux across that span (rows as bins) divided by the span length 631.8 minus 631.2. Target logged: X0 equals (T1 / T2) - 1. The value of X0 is 0.0192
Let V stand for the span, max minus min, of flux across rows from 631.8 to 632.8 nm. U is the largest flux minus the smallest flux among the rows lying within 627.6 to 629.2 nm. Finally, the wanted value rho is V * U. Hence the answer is 0.007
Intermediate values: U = 0.05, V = 0.140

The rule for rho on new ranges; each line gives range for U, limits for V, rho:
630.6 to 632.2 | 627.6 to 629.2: 0.007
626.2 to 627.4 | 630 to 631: 0.010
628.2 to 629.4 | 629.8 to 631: 0.006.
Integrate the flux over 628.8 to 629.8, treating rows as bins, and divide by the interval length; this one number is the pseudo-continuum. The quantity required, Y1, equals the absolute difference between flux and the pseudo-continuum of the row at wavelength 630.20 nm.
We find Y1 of 0.12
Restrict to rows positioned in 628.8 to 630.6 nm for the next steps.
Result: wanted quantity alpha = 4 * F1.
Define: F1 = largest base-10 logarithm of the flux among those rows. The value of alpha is 3.18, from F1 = 0.796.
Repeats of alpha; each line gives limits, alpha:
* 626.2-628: 3.18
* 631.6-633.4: 3.16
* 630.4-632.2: 3.16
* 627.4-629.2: 3.19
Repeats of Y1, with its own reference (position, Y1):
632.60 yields 0.01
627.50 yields 0.04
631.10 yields 0.07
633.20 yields 0.10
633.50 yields 0.15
